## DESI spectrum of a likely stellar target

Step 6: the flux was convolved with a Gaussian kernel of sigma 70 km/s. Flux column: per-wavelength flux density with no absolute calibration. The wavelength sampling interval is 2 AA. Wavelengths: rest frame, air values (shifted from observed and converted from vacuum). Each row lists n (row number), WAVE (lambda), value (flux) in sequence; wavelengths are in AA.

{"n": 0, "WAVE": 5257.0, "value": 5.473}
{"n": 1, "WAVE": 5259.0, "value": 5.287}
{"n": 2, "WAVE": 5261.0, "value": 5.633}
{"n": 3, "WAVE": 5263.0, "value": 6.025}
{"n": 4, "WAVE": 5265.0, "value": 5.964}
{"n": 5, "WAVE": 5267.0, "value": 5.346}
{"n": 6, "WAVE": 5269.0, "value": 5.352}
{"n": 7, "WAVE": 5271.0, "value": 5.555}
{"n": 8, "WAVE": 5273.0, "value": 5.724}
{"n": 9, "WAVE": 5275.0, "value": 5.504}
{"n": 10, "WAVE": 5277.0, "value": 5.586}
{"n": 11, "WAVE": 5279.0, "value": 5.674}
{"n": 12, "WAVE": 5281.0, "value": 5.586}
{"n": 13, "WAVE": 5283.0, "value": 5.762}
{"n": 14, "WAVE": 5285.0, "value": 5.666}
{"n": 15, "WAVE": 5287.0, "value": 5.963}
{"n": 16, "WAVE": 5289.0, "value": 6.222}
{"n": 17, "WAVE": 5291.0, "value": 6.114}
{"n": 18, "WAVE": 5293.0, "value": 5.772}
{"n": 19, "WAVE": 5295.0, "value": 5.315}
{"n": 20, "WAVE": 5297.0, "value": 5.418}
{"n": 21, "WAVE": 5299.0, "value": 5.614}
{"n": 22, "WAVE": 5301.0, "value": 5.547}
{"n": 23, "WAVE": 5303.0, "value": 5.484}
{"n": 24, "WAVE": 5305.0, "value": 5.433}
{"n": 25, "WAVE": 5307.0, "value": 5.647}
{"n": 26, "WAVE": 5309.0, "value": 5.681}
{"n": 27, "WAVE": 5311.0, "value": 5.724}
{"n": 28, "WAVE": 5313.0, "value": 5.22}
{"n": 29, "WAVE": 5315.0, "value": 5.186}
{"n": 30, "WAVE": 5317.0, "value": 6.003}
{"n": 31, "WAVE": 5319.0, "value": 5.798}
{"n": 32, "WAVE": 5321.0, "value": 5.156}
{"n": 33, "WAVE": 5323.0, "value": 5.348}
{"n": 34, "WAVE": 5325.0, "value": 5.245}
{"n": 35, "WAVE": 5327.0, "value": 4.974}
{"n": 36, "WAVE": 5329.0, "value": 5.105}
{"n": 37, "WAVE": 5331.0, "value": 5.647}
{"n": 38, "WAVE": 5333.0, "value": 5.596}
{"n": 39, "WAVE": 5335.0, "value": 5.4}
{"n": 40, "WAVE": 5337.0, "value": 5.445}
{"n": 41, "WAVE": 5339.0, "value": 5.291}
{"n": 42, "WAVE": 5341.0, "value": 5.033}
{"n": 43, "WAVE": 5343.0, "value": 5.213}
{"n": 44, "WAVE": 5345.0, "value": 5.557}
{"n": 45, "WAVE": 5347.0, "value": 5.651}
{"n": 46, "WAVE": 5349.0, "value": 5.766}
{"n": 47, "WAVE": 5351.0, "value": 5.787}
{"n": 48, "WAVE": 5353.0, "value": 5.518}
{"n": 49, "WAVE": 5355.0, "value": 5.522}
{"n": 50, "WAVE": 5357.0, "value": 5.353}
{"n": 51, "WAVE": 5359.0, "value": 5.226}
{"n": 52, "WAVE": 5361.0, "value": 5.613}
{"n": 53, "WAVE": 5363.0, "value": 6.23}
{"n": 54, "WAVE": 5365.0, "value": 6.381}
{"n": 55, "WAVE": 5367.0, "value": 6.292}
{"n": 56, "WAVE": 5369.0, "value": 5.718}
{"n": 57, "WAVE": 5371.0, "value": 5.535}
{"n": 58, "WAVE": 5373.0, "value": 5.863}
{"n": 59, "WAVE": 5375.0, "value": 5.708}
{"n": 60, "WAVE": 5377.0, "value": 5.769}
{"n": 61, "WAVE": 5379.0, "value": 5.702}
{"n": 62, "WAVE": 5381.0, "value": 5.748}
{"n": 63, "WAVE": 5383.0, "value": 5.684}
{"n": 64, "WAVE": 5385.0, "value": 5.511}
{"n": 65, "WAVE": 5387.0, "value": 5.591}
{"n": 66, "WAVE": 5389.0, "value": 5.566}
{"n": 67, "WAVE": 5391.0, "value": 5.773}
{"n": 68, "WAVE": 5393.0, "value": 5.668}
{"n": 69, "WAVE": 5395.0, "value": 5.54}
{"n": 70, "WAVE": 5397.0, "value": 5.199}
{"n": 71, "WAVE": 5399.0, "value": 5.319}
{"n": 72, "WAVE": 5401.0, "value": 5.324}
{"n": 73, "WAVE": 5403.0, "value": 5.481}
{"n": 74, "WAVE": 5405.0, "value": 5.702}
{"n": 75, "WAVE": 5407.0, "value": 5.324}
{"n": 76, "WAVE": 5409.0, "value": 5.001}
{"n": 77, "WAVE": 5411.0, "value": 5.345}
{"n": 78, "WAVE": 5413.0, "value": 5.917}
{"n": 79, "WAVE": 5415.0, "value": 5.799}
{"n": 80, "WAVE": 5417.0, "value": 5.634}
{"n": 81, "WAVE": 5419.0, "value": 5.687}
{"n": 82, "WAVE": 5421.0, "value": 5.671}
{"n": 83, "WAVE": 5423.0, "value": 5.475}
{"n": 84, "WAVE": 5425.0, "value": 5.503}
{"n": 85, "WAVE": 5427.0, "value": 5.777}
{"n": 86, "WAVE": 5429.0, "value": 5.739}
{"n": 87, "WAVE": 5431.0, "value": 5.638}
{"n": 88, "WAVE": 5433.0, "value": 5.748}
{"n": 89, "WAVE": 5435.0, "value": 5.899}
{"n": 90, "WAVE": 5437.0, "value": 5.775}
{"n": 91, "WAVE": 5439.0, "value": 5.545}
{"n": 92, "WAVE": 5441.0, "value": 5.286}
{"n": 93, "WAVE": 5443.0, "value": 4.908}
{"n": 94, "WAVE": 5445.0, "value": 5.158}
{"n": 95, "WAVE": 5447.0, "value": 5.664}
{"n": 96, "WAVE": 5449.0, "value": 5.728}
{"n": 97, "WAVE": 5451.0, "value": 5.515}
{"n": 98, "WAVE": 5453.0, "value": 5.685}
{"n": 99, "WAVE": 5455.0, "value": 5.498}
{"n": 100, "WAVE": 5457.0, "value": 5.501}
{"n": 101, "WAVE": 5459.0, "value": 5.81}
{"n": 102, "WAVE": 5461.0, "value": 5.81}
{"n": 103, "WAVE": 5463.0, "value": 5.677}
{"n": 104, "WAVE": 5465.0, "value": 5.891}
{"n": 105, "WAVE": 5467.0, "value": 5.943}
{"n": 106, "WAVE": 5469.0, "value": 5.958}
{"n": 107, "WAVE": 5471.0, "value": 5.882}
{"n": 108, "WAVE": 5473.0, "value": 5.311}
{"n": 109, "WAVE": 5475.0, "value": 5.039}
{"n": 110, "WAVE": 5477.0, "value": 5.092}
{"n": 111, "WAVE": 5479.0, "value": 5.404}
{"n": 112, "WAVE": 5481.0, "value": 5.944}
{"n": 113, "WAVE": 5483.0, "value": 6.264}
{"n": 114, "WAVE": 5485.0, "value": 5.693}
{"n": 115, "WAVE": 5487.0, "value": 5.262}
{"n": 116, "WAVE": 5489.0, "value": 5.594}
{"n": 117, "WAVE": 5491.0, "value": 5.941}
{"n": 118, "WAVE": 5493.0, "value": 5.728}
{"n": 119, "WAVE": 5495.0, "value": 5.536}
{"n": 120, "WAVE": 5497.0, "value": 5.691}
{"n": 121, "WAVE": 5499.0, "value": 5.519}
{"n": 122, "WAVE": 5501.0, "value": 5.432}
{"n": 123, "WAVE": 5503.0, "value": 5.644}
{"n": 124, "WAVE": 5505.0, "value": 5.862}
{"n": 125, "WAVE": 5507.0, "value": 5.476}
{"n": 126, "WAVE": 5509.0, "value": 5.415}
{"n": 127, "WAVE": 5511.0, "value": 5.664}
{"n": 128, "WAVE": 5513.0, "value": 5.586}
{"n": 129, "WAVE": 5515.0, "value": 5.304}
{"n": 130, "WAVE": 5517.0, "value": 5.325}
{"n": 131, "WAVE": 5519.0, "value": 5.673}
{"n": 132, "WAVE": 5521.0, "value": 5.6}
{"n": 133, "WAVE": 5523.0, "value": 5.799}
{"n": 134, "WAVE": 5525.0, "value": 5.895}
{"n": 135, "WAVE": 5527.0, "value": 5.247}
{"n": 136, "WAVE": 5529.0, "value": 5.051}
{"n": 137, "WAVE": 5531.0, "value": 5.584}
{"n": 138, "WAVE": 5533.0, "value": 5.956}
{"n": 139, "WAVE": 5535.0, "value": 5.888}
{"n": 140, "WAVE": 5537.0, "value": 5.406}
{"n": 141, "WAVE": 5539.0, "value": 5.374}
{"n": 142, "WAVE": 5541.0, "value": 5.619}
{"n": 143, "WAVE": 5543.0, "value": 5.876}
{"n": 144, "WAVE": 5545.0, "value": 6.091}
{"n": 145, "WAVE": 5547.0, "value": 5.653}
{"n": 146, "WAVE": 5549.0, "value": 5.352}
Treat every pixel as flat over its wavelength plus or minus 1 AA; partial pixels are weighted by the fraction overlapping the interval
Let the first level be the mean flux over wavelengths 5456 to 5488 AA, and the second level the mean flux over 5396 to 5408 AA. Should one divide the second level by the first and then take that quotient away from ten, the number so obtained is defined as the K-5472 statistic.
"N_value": 9.047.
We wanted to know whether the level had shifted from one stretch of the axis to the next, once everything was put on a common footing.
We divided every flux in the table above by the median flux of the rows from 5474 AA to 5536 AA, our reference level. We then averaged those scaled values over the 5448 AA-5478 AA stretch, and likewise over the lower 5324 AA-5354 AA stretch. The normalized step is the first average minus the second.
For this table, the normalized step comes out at 0.037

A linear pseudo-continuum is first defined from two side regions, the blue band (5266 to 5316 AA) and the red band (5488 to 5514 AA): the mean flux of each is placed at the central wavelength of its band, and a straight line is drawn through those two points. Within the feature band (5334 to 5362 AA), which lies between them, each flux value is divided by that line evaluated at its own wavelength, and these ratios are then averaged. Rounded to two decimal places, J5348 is 0.97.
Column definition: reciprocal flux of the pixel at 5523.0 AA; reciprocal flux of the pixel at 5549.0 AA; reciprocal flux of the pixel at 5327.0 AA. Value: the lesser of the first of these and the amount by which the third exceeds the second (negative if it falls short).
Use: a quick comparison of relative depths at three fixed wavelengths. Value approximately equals 0.014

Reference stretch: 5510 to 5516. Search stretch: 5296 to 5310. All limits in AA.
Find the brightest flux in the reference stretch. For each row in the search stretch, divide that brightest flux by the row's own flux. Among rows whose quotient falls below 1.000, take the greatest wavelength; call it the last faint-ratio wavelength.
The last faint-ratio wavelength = 5309.0 AA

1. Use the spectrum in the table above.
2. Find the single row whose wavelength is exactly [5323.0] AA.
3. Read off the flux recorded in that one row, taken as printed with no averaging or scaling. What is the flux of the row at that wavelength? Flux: 5.348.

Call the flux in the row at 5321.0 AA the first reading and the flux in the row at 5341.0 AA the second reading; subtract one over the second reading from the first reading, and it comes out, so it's 4.96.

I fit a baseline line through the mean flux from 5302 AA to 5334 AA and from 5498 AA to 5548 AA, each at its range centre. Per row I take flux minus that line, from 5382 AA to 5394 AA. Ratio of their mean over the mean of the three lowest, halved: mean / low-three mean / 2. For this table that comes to 1.2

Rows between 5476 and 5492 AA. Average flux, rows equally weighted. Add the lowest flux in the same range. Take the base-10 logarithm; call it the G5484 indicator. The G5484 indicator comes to 1.03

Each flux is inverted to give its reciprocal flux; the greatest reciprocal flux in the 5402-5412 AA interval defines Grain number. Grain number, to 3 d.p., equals 0.200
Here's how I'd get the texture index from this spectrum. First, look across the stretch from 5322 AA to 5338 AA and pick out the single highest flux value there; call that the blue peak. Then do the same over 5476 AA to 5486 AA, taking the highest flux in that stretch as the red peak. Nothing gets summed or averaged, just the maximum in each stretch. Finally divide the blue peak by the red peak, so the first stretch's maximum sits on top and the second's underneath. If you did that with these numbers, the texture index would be 0.90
